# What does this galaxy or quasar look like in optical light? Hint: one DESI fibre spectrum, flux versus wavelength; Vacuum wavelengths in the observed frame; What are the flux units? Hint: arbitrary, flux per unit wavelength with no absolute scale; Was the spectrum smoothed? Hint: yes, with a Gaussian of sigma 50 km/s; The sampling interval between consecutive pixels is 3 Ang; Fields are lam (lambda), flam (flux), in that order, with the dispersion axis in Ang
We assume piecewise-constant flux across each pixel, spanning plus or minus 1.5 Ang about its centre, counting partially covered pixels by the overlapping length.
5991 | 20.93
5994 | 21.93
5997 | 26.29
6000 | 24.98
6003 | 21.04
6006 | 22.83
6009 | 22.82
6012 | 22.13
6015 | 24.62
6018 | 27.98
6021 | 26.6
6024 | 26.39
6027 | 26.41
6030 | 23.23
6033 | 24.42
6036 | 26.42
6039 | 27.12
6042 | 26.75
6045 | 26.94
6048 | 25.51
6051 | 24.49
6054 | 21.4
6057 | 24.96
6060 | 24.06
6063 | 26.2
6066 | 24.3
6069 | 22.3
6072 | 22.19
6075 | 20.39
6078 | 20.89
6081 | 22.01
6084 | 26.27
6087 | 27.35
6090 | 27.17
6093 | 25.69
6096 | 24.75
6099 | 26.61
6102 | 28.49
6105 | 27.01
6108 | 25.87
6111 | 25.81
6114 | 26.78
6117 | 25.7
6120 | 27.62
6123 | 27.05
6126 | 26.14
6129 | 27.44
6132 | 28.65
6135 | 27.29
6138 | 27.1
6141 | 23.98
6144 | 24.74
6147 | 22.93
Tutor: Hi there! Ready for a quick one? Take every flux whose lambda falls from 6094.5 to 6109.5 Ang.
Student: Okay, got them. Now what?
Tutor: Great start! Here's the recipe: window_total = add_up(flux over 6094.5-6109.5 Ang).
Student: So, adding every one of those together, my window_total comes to 133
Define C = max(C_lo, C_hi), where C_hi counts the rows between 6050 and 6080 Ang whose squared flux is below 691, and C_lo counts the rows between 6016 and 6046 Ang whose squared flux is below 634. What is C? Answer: 10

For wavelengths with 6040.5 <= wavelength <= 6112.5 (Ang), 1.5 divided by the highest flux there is 0.0527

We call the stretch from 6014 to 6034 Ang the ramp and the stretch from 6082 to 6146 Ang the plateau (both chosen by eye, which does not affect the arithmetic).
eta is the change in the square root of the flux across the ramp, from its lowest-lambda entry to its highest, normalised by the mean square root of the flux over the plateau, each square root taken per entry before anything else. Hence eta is -0.004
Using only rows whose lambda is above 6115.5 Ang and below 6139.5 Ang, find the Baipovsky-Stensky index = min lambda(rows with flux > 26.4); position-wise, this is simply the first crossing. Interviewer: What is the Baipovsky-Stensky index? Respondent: 6120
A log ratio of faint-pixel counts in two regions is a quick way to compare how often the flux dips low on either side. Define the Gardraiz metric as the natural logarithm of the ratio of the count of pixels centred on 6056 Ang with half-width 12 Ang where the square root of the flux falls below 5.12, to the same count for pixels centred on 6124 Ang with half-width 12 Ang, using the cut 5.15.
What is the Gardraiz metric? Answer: 1.3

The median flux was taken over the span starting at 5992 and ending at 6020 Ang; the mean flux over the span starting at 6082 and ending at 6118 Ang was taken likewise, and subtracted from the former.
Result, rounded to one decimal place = -3.6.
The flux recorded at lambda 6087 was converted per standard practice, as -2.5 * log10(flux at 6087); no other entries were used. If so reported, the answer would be -3.59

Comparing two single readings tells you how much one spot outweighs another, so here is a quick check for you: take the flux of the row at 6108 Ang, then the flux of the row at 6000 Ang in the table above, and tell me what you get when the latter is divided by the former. 0.97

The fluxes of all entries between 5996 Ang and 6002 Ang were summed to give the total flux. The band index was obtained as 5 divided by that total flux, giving 0.0975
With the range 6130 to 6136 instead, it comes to 0.0894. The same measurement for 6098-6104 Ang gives 0.0907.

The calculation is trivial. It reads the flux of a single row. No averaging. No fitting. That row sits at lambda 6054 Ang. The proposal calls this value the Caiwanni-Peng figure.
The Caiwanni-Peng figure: 21.4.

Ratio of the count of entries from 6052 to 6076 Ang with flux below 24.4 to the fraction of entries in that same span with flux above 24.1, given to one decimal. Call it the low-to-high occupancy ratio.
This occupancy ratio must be 16.0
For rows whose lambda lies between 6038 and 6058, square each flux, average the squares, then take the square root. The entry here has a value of 25.4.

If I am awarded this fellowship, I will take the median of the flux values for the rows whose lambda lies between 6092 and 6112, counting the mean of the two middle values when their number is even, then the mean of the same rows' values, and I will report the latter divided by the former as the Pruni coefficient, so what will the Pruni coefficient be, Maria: 1.02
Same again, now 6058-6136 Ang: 0.98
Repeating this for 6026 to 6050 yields 0.98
